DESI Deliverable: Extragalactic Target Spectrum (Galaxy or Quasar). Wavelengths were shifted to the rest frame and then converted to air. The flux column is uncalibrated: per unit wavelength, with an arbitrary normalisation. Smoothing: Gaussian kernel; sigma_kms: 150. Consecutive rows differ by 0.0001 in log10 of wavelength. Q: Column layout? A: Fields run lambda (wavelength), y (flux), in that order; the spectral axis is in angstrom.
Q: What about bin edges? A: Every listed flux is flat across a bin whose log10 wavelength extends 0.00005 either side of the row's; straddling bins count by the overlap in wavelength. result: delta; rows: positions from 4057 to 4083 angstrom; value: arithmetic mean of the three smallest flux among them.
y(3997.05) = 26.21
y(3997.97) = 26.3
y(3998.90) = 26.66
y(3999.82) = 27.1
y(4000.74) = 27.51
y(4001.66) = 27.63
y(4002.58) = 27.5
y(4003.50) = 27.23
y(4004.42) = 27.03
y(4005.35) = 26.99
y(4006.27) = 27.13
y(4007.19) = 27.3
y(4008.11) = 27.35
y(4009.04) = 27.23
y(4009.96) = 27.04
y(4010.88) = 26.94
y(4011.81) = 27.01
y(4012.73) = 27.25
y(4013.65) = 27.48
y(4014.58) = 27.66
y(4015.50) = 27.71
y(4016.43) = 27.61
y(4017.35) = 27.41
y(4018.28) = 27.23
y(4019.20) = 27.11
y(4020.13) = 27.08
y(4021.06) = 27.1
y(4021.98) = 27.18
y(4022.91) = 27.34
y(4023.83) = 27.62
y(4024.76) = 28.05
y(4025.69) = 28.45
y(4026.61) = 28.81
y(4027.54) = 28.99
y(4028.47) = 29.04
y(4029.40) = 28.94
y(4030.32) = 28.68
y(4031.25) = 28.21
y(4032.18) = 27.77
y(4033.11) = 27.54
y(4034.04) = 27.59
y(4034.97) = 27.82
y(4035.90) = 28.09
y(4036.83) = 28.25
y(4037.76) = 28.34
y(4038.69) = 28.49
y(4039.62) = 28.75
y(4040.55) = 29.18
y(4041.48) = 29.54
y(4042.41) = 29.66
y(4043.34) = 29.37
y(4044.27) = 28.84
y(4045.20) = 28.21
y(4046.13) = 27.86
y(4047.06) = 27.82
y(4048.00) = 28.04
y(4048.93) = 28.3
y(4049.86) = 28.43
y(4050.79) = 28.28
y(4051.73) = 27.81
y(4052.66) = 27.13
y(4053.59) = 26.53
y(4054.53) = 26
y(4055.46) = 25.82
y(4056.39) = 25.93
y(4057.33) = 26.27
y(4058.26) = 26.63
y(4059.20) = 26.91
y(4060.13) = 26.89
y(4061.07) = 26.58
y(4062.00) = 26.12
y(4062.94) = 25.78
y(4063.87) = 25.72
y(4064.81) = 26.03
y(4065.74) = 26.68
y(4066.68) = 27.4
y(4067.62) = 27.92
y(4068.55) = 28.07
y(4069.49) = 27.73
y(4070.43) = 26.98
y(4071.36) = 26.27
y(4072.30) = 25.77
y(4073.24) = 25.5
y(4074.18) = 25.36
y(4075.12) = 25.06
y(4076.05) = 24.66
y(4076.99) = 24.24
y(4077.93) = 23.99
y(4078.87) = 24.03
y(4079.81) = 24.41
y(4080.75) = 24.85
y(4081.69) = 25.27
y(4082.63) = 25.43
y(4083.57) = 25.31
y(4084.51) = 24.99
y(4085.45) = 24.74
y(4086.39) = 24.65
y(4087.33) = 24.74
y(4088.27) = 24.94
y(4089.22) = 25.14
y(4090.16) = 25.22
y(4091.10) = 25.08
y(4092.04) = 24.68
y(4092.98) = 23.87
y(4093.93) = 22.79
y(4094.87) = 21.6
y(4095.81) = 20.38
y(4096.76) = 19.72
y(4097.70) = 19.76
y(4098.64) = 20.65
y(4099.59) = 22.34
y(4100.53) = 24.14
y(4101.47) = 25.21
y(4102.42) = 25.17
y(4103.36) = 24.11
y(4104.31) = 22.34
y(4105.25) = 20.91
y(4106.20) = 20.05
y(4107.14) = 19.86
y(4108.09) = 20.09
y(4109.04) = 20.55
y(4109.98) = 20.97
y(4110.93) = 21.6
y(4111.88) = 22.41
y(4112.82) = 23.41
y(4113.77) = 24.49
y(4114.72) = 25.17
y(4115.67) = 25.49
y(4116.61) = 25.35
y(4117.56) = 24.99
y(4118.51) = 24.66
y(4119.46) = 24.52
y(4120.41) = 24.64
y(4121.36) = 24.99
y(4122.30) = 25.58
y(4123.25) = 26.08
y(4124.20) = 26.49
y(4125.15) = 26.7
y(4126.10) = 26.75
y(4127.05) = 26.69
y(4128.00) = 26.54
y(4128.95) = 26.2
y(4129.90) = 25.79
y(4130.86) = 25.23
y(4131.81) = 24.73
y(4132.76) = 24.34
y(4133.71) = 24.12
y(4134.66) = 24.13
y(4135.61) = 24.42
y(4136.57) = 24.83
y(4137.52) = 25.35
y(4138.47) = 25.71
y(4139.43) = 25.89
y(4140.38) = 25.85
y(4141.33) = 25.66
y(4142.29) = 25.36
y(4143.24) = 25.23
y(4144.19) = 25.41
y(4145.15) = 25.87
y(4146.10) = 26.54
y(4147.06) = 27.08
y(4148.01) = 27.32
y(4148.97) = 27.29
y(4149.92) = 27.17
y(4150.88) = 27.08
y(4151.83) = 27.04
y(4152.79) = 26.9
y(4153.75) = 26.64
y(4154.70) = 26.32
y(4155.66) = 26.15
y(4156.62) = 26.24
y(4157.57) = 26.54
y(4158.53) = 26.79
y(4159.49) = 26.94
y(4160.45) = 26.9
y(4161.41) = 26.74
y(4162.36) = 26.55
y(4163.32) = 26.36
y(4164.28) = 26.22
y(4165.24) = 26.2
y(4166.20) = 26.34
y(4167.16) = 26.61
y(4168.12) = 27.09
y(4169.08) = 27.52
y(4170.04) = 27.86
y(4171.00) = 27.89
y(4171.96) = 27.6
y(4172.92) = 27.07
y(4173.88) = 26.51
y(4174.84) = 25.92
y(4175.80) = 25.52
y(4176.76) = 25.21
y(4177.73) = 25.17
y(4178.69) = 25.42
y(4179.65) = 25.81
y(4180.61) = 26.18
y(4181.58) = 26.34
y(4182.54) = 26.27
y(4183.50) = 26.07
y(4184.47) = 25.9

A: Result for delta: 24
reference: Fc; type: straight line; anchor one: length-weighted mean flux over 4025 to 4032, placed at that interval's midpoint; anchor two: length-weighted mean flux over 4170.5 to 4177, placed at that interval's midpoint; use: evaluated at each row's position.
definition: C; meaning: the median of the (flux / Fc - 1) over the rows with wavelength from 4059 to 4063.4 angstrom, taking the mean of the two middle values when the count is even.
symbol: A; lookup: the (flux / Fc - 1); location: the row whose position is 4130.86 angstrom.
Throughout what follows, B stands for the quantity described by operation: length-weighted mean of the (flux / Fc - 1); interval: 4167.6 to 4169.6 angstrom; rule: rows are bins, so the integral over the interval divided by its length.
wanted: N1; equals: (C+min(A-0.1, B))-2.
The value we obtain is -2.23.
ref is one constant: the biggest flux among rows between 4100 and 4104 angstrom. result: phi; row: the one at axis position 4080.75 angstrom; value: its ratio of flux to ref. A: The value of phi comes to 0.99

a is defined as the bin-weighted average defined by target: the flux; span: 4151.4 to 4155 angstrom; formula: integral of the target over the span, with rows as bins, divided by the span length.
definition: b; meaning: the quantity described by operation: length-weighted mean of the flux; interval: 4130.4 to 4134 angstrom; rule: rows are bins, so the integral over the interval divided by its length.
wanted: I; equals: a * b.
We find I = 659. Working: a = 26.7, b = 24.7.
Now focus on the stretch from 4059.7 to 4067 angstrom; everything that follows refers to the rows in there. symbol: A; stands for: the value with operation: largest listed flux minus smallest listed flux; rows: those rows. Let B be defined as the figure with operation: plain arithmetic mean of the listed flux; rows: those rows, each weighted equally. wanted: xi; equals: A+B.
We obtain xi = 28.1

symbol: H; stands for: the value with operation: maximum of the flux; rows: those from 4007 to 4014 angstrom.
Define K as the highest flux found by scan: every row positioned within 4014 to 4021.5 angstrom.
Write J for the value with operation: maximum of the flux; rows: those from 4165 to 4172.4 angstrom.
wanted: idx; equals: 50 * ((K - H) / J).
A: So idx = 0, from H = 27.48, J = 27.89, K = 27.71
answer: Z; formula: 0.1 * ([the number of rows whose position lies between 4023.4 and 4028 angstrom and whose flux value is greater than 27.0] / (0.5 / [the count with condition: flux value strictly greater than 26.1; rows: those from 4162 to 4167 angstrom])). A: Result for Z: 5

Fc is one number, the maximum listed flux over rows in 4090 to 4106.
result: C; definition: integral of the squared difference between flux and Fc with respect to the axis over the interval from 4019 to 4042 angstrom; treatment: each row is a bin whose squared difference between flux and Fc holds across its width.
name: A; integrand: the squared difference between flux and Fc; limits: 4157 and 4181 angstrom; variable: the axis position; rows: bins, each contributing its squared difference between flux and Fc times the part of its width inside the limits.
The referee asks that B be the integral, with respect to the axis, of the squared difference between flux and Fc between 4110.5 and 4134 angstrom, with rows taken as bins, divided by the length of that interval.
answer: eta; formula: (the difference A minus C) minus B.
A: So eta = -160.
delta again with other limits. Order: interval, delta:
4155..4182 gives 25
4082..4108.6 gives 20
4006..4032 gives 27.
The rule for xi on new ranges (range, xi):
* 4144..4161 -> 28.6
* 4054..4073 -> 28.9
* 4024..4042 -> 30.4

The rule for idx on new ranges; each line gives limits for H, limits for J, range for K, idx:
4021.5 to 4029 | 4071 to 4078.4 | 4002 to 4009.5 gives -3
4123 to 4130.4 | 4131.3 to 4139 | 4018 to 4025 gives 3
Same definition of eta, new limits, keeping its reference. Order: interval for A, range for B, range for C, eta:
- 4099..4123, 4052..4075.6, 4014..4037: 4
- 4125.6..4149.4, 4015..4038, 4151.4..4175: -45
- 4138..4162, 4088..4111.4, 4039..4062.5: -138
